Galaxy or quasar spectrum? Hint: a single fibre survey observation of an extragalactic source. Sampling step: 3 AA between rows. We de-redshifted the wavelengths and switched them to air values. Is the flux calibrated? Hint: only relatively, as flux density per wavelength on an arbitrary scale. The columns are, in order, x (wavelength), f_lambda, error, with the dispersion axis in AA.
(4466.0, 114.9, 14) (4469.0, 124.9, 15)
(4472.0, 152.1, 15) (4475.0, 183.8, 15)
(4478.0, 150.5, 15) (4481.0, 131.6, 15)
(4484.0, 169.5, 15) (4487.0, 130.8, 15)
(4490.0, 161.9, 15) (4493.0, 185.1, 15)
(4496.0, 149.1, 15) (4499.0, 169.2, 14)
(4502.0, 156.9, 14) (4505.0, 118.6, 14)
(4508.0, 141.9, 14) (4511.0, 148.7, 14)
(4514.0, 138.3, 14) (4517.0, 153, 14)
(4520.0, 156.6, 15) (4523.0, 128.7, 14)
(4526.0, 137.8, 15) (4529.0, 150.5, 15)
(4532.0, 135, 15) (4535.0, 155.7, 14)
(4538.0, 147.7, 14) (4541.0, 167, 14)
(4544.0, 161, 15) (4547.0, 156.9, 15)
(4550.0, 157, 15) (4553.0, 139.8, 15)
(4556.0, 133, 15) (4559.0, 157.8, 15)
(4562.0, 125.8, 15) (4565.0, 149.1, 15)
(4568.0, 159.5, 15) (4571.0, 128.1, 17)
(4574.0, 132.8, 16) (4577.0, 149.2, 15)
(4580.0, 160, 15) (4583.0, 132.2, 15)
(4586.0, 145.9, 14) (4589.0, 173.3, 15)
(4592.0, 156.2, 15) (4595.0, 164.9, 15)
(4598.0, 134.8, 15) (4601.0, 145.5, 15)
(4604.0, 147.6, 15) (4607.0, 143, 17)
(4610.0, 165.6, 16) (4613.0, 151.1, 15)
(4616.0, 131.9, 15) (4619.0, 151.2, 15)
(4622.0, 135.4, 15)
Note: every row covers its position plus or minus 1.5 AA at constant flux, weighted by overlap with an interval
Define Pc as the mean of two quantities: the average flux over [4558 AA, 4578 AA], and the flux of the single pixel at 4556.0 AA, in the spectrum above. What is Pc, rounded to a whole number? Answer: 138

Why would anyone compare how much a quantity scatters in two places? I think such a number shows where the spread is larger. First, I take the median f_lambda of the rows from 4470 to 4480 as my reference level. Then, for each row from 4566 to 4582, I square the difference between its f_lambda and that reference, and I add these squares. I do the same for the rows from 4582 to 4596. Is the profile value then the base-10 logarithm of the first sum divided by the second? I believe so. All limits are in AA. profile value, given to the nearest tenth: 0.0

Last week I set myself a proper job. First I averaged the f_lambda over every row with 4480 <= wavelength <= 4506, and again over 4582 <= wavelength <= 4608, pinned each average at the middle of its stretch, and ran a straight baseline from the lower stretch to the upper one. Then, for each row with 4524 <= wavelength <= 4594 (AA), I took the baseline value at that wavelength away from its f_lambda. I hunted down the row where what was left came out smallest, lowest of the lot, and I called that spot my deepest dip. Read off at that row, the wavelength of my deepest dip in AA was 4562.0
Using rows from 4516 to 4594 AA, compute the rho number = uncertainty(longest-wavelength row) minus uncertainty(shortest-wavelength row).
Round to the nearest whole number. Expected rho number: 1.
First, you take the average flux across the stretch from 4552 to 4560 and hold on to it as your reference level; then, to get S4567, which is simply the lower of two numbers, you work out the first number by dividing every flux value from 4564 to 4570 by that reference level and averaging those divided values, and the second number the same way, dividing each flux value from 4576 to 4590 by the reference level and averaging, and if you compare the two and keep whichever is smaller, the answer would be 1.06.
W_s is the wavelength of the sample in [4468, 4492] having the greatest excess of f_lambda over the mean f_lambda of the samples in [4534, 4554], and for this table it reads 4475.0 AA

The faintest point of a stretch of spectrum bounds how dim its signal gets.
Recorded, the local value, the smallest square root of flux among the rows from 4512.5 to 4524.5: 11.3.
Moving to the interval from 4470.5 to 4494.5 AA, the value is 11.4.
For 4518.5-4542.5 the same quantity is 11.3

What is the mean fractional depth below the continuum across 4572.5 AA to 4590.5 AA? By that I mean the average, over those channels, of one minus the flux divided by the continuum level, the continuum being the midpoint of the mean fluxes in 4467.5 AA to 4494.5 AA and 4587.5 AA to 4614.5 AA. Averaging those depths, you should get 0.03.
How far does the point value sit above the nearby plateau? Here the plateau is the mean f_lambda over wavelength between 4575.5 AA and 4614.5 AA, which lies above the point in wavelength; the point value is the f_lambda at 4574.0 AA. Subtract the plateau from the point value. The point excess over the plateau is -19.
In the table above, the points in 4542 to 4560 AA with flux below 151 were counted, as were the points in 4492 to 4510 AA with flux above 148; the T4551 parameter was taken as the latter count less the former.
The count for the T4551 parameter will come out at 2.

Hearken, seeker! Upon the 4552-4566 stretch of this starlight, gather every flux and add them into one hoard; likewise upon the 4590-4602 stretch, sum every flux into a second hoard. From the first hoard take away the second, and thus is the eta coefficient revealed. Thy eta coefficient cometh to 104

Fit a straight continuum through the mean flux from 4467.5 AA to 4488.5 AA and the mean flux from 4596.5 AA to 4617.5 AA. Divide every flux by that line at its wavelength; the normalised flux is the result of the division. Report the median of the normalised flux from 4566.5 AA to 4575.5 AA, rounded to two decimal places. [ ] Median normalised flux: 0.91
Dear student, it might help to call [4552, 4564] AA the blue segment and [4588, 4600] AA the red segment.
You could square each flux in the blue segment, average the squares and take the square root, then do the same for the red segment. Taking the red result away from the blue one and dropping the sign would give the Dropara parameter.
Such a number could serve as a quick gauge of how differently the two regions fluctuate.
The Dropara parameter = 18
